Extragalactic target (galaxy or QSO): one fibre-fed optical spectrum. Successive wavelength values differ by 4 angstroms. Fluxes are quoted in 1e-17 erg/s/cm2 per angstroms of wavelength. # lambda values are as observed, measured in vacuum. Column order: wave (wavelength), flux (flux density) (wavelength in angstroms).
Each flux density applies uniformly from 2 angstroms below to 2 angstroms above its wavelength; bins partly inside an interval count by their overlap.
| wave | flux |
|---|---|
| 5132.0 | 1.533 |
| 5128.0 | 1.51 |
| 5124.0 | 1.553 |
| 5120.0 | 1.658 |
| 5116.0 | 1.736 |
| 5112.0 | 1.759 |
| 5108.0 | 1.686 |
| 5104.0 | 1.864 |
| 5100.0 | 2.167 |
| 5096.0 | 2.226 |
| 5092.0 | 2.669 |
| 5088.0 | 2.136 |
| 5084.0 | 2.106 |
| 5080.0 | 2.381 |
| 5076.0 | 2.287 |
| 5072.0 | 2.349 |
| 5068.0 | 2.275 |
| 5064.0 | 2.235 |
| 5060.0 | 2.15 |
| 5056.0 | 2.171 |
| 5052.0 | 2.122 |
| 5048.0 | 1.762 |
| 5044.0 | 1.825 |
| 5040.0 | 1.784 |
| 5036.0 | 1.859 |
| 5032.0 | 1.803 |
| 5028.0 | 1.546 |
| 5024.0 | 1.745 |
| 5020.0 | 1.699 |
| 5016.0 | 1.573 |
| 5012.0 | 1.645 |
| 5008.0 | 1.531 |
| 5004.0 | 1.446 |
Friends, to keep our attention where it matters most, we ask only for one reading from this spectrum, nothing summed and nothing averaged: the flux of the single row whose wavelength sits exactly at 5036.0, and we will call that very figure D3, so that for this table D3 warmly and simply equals 1.859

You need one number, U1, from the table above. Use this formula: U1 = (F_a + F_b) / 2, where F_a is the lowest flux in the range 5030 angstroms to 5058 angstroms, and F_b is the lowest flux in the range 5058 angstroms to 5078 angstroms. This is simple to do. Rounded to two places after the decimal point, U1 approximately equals 1.96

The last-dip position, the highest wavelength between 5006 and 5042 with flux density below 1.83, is 5040.0 angstroms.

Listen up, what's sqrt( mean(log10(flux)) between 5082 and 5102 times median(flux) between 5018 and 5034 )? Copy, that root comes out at 0.78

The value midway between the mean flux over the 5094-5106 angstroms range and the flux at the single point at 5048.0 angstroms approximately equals 1.92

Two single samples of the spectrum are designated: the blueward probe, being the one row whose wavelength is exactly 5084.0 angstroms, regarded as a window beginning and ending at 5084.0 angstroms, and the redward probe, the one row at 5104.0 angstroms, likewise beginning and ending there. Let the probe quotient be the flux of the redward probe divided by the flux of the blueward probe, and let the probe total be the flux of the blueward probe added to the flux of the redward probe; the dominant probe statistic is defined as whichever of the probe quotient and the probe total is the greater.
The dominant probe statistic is 3.97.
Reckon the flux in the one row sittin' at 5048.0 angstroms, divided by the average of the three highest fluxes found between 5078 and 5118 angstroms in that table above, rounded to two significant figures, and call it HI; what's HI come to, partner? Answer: 0.73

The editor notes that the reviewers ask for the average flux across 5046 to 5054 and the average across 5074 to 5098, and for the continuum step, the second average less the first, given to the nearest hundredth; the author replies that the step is 0.36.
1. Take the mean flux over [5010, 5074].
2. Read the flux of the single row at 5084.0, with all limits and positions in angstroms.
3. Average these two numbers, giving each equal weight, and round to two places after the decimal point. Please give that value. 2.01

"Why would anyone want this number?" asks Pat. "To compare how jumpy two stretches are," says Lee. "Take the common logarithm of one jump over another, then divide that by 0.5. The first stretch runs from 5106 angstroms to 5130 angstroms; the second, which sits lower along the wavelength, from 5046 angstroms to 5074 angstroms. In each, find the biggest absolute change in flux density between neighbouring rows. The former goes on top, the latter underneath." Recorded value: -1.1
